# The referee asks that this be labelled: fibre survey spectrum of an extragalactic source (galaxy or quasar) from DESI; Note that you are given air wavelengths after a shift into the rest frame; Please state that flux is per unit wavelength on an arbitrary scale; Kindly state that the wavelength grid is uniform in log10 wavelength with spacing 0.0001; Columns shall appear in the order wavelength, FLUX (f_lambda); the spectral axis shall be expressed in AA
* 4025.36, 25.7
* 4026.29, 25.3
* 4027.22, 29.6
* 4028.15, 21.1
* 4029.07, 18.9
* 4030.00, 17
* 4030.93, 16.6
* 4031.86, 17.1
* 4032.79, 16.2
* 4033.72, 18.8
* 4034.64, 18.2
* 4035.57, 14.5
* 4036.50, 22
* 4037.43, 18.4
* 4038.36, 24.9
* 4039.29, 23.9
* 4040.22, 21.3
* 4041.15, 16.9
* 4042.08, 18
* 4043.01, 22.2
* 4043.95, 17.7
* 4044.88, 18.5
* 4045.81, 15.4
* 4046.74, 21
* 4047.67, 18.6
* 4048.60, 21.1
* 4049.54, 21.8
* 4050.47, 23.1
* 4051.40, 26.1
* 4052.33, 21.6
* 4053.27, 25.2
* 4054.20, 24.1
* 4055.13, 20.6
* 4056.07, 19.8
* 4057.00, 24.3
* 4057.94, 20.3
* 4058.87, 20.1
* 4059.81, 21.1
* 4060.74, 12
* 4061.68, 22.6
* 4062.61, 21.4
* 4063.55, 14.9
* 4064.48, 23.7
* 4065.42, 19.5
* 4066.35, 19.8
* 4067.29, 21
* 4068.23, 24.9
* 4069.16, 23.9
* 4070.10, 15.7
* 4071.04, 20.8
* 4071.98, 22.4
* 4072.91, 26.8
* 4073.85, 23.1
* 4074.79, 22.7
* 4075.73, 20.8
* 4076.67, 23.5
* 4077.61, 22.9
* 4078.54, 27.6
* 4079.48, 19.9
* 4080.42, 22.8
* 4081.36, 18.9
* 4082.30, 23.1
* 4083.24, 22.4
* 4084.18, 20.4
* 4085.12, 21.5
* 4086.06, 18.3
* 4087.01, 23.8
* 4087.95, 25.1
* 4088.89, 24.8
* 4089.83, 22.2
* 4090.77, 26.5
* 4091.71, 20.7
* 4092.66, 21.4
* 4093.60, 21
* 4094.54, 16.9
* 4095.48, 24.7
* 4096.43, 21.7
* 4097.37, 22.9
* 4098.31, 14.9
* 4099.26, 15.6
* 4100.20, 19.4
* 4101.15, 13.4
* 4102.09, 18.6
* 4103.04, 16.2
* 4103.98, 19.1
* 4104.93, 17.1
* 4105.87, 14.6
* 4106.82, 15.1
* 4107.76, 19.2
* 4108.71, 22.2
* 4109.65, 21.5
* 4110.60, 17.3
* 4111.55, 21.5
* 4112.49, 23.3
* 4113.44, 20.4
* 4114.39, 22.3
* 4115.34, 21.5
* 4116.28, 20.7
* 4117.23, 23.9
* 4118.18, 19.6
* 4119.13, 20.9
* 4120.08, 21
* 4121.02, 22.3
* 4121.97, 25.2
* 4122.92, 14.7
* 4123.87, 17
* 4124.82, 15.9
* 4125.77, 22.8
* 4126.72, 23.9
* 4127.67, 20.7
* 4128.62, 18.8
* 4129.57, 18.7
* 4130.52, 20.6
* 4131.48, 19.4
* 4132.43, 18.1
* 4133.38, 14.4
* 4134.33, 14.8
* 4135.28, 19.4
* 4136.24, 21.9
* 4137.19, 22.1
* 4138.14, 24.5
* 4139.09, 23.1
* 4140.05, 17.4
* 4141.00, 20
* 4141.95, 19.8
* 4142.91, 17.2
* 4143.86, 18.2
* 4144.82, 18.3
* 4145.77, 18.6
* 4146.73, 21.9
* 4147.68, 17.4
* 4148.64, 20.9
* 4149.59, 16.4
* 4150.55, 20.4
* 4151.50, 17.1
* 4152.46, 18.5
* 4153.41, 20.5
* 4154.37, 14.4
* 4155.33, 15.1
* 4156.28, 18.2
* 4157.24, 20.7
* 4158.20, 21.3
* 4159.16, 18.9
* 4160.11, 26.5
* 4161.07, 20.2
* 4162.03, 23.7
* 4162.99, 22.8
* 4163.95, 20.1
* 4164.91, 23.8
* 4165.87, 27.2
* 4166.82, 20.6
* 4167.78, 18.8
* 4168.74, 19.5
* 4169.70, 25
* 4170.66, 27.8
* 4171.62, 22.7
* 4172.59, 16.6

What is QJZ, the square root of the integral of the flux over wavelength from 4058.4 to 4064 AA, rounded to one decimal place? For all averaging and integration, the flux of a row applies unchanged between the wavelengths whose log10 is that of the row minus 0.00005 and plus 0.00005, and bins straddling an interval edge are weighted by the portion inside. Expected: 10.2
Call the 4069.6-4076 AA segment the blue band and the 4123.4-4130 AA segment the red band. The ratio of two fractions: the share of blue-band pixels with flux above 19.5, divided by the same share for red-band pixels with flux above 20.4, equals 2.0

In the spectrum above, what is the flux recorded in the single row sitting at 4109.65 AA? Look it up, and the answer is 21.5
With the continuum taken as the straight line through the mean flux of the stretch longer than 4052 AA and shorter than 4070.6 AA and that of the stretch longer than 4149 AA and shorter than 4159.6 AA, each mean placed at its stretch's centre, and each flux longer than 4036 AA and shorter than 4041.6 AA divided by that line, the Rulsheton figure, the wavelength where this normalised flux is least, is 4041.15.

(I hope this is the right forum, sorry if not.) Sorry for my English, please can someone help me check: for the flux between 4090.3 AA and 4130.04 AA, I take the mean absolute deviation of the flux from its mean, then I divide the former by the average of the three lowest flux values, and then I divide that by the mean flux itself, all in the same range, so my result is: 0.009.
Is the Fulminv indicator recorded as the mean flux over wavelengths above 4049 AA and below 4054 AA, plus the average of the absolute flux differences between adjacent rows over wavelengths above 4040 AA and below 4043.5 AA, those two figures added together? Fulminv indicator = 26.8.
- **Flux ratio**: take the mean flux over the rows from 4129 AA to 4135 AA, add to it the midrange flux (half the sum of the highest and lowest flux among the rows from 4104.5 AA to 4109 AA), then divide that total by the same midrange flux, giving 1.96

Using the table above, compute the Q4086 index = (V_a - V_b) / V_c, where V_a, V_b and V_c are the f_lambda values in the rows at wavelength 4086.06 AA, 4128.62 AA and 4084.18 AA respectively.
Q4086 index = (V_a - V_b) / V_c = 0.0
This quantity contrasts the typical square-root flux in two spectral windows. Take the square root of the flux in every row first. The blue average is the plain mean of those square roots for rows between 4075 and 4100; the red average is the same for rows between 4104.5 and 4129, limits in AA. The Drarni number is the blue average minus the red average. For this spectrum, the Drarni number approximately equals 0.17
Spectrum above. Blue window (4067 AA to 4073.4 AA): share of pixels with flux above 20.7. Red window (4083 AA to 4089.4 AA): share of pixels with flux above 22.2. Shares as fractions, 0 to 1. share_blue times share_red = 0.49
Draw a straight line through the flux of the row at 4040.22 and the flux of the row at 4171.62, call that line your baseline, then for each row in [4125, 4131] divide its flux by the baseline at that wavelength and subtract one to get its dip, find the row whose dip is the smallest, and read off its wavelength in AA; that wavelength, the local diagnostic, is 4129.57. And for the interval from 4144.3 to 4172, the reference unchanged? 4154.37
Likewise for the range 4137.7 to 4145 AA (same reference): 4142.91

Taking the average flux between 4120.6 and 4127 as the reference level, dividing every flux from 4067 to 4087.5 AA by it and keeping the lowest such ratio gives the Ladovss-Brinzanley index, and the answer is 0.78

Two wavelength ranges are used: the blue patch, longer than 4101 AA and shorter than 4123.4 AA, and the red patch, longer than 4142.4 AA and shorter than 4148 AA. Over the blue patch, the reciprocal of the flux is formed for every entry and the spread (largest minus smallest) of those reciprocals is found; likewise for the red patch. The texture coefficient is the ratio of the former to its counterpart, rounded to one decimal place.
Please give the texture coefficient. 2.8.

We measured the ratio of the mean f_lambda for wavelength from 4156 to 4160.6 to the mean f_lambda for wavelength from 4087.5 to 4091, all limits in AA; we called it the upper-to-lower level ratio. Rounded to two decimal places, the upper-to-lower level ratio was 0.86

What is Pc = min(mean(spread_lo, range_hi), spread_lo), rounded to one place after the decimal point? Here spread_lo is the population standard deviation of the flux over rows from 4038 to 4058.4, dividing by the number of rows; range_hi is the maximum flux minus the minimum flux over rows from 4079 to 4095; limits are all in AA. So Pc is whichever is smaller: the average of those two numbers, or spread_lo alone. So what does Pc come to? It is 2.8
